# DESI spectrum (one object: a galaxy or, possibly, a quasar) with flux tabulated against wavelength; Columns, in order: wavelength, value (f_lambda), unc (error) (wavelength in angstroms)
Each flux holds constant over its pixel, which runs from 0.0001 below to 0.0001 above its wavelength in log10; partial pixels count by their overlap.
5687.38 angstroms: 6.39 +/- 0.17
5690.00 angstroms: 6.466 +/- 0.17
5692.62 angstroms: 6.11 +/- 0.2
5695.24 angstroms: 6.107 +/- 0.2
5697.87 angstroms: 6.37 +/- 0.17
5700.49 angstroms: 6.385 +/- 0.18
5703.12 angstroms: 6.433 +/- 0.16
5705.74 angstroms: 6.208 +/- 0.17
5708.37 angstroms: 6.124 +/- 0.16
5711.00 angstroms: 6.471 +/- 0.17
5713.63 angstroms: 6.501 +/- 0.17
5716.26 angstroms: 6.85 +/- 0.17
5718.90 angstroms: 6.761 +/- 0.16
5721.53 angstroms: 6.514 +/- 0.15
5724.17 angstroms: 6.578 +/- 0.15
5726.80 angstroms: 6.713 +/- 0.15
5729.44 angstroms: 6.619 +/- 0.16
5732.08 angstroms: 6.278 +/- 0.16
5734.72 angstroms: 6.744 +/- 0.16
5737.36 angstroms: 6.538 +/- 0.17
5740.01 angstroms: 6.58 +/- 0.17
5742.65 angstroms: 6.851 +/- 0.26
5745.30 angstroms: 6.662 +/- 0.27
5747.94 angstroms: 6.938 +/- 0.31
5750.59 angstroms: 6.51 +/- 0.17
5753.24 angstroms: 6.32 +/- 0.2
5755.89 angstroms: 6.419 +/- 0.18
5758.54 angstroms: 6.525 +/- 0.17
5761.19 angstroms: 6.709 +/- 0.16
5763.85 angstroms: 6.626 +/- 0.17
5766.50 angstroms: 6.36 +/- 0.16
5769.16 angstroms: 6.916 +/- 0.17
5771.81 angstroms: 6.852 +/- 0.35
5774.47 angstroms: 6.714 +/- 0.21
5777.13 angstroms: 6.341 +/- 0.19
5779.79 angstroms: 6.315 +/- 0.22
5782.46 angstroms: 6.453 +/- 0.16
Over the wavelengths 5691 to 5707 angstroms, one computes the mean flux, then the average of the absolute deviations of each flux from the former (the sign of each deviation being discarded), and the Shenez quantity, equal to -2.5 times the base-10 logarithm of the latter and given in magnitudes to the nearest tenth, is 2.2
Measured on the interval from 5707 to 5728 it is 2.0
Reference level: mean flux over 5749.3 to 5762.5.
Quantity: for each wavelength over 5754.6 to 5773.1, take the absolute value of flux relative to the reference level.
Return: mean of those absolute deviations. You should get 0.194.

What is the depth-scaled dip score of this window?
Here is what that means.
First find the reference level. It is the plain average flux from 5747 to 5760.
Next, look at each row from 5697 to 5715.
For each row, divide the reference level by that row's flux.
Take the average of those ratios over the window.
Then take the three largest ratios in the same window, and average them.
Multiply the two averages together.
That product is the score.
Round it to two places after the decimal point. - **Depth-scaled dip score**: 1.08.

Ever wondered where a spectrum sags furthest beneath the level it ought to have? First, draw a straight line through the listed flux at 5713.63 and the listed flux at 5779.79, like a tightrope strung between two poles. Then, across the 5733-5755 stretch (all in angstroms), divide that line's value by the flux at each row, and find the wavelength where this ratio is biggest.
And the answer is 5753.24 angstroms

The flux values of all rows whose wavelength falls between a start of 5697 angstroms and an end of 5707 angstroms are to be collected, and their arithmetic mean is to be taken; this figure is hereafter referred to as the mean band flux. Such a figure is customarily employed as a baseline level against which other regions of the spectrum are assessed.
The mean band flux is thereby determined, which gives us 6.35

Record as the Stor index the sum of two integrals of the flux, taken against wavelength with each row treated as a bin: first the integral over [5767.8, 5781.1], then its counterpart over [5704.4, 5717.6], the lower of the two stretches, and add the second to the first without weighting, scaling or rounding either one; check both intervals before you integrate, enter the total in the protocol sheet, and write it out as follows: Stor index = 173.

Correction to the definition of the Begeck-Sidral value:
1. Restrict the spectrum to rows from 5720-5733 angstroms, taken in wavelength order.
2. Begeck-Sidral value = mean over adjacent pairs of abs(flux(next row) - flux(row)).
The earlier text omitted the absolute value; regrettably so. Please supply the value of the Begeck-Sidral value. 0.16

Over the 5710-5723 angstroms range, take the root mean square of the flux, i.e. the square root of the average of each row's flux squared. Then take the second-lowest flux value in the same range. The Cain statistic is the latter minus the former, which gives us -0.120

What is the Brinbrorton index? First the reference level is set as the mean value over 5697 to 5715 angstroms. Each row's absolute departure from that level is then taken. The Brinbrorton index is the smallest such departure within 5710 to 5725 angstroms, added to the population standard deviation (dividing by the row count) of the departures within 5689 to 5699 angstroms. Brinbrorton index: 0.21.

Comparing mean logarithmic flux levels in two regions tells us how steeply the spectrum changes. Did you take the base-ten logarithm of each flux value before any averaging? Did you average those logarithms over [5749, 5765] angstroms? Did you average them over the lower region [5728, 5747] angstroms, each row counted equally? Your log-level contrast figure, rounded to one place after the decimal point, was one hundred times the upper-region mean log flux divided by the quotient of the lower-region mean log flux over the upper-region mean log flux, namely 80.8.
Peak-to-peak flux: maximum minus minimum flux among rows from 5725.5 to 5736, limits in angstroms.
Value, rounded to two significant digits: 0.47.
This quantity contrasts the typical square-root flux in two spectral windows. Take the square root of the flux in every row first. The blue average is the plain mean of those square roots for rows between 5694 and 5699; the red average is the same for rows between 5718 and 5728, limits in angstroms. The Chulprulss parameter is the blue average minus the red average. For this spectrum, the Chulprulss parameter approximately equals -0.08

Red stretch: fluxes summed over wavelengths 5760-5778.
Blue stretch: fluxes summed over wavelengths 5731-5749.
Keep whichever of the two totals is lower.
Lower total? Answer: 46.5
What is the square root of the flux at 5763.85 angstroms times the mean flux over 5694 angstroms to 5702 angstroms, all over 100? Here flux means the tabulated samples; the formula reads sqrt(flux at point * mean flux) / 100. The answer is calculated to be 0.0645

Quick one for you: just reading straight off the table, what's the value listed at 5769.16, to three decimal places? 6.916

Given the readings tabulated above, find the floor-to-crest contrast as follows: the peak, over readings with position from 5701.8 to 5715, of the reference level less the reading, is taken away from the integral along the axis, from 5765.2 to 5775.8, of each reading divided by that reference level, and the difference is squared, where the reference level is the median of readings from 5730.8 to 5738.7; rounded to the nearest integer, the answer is 110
